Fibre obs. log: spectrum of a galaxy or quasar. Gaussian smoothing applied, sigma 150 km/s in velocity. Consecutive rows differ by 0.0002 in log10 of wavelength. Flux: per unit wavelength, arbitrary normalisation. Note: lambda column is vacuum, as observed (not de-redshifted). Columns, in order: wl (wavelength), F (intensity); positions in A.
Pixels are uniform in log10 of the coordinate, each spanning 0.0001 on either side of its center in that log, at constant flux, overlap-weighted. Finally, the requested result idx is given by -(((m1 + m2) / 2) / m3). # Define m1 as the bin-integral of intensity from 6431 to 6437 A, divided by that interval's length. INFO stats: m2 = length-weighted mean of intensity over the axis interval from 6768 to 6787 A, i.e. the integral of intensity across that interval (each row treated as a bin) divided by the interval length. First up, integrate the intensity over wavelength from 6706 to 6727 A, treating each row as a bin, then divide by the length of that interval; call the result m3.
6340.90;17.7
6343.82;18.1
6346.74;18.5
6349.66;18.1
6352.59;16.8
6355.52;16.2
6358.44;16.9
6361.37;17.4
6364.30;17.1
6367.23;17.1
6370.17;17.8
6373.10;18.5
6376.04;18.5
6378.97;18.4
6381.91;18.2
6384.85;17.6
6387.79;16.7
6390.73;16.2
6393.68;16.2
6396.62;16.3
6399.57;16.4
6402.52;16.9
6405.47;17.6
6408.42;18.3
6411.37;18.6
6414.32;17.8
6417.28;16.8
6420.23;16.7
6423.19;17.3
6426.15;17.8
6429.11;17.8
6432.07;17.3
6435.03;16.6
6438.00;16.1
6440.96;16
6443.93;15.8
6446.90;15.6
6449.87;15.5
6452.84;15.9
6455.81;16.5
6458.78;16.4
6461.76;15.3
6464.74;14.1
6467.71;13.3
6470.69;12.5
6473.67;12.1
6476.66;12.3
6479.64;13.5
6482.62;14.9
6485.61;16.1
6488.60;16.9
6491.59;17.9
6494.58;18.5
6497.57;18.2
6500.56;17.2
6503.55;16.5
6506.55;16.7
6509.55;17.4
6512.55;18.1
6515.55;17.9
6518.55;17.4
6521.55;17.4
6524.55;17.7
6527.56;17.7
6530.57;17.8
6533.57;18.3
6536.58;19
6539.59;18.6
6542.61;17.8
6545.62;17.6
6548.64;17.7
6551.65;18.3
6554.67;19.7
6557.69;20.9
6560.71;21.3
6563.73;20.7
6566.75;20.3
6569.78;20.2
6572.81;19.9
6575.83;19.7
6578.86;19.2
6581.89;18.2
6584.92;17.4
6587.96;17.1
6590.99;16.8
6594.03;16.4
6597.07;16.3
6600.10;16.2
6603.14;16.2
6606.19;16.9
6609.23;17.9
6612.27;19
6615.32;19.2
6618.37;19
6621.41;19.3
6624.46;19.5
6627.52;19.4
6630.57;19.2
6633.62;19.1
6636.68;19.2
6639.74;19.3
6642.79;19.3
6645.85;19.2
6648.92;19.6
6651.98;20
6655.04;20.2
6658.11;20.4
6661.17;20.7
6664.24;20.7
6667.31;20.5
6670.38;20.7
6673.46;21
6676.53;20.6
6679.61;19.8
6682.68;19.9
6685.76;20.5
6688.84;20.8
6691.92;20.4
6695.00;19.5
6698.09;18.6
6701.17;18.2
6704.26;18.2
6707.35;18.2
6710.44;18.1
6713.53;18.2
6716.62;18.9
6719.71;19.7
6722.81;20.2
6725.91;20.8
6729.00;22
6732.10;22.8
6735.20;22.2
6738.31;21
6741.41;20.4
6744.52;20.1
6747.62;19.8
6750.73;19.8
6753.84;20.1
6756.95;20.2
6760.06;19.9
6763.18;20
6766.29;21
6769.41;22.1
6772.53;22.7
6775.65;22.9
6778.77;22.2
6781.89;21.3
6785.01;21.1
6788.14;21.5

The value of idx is -1.02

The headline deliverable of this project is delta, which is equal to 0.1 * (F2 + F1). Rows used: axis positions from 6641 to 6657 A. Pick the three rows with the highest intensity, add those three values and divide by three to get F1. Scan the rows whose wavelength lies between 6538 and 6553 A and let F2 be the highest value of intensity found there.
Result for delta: 3.85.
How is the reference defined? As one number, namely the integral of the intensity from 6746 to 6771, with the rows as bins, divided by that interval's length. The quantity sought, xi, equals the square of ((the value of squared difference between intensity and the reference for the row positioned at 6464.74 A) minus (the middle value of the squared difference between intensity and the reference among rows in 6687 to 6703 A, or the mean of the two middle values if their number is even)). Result 1484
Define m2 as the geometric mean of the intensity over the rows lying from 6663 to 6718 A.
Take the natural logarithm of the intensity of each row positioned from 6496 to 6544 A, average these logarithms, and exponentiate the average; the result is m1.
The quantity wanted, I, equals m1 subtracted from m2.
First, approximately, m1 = 17.7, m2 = 19.6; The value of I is 2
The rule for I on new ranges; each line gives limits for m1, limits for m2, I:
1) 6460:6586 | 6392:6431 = 0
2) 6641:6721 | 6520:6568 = -1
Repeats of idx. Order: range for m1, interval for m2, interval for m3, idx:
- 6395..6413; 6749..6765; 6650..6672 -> -0.91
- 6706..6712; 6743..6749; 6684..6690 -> -0.93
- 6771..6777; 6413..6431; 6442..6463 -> -1.27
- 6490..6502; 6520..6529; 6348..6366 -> -1.04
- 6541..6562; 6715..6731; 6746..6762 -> -0.99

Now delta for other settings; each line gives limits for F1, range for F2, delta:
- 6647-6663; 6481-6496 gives 3.89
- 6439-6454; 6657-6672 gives 3.66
